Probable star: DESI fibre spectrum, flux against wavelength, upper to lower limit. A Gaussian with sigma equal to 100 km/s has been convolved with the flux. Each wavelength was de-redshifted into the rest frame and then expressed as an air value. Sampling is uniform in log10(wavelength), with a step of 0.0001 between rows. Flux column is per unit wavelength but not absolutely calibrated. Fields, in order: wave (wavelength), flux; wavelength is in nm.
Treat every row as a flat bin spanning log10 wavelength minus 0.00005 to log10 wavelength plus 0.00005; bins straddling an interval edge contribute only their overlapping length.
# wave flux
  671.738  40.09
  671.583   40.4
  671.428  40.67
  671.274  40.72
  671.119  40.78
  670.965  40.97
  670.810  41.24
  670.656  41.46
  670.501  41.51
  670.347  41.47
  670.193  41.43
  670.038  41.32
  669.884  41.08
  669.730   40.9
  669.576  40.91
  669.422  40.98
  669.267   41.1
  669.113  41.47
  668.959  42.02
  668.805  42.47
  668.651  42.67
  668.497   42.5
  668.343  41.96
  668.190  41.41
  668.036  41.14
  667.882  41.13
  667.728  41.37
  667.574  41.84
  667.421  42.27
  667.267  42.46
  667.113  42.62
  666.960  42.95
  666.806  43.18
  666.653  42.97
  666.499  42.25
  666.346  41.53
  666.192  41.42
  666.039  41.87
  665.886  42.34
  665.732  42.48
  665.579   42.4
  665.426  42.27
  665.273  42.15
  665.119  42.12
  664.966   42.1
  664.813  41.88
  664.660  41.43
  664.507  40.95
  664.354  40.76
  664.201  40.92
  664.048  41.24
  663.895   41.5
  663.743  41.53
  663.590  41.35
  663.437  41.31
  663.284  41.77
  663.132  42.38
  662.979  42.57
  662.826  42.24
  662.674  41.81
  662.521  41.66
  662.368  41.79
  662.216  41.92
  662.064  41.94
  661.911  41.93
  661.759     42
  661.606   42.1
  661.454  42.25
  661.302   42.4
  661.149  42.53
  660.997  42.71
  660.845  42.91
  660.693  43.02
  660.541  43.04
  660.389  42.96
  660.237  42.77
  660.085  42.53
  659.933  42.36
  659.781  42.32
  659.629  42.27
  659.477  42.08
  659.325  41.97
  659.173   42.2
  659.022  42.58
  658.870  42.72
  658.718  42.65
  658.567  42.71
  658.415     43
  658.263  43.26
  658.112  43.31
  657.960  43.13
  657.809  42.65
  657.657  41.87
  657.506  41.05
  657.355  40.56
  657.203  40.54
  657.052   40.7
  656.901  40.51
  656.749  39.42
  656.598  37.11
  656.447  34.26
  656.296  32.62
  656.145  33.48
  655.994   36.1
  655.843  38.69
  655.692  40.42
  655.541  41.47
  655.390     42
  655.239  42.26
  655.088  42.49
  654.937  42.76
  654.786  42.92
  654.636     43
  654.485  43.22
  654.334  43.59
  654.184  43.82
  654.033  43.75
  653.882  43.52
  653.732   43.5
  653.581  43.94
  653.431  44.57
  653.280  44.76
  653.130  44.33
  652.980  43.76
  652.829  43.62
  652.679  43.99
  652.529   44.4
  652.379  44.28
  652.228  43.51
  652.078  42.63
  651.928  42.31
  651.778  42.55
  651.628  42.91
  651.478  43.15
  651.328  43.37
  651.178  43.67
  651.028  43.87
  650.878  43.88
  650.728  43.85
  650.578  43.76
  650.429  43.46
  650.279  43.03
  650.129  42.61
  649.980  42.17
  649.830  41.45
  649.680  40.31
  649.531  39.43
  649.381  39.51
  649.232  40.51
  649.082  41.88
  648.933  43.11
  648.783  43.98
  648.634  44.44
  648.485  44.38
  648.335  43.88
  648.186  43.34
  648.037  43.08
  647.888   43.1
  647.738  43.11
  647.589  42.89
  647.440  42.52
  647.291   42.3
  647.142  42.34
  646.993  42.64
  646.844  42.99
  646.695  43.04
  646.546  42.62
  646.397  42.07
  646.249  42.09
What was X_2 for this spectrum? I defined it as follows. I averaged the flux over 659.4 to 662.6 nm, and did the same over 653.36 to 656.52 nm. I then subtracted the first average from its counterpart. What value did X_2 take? -1.3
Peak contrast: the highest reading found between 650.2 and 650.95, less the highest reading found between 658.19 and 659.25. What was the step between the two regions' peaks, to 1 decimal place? 0.6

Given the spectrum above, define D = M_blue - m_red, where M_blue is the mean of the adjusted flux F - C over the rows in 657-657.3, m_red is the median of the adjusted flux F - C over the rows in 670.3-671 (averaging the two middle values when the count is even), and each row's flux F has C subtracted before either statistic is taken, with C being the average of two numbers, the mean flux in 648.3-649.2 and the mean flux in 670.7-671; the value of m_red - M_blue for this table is 0.8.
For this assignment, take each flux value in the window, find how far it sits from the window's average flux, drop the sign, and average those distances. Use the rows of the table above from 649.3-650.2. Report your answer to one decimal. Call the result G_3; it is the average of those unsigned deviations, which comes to 1.2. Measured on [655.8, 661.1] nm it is 2.1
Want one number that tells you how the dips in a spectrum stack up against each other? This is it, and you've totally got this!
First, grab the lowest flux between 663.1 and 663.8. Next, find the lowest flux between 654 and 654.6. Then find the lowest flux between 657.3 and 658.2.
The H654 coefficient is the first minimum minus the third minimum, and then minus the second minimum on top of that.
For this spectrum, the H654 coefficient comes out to -42.5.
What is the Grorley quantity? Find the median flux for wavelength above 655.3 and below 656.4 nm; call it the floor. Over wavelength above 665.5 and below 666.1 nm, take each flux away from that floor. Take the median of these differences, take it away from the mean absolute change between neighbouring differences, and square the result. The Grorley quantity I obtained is 15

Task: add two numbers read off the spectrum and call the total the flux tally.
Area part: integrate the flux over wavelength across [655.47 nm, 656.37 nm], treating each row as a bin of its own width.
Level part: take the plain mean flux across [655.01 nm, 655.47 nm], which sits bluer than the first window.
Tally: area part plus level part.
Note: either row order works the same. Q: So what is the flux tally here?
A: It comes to 76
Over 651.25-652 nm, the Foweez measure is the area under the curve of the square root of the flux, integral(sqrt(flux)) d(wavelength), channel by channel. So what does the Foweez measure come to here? 4.911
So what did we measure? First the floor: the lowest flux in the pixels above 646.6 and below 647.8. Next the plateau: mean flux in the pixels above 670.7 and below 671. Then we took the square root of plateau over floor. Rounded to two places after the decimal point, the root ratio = 0.99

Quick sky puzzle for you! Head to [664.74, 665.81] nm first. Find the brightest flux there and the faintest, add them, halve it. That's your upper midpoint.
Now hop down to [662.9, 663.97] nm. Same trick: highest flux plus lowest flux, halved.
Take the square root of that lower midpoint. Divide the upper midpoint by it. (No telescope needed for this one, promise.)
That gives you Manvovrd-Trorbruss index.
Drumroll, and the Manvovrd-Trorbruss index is 6.51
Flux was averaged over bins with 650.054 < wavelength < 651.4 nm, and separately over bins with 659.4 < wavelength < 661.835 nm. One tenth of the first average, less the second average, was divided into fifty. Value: -1.310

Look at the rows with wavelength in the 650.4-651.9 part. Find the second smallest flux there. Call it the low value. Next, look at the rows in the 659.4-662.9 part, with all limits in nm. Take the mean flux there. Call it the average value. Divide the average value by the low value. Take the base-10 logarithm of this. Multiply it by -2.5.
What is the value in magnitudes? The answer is 0.015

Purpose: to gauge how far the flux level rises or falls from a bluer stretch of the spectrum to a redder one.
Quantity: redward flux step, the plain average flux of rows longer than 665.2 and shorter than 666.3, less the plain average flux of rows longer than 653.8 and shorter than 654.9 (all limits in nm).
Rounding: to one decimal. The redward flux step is -1.3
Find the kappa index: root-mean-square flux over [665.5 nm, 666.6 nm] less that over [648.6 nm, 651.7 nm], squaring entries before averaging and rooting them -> -0.57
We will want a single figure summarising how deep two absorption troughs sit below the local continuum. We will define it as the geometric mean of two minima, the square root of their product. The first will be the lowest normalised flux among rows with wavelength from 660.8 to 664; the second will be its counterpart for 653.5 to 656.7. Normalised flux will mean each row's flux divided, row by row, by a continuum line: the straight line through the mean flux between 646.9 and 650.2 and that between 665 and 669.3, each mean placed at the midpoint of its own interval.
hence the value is 0.87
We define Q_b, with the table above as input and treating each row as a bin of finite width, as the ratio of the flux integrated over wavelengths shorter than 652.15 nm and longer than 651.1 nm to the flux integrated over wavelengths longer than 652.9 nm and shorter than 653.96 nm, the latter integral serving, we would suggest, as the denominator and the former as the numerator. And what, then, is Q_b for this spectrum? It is 0.97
